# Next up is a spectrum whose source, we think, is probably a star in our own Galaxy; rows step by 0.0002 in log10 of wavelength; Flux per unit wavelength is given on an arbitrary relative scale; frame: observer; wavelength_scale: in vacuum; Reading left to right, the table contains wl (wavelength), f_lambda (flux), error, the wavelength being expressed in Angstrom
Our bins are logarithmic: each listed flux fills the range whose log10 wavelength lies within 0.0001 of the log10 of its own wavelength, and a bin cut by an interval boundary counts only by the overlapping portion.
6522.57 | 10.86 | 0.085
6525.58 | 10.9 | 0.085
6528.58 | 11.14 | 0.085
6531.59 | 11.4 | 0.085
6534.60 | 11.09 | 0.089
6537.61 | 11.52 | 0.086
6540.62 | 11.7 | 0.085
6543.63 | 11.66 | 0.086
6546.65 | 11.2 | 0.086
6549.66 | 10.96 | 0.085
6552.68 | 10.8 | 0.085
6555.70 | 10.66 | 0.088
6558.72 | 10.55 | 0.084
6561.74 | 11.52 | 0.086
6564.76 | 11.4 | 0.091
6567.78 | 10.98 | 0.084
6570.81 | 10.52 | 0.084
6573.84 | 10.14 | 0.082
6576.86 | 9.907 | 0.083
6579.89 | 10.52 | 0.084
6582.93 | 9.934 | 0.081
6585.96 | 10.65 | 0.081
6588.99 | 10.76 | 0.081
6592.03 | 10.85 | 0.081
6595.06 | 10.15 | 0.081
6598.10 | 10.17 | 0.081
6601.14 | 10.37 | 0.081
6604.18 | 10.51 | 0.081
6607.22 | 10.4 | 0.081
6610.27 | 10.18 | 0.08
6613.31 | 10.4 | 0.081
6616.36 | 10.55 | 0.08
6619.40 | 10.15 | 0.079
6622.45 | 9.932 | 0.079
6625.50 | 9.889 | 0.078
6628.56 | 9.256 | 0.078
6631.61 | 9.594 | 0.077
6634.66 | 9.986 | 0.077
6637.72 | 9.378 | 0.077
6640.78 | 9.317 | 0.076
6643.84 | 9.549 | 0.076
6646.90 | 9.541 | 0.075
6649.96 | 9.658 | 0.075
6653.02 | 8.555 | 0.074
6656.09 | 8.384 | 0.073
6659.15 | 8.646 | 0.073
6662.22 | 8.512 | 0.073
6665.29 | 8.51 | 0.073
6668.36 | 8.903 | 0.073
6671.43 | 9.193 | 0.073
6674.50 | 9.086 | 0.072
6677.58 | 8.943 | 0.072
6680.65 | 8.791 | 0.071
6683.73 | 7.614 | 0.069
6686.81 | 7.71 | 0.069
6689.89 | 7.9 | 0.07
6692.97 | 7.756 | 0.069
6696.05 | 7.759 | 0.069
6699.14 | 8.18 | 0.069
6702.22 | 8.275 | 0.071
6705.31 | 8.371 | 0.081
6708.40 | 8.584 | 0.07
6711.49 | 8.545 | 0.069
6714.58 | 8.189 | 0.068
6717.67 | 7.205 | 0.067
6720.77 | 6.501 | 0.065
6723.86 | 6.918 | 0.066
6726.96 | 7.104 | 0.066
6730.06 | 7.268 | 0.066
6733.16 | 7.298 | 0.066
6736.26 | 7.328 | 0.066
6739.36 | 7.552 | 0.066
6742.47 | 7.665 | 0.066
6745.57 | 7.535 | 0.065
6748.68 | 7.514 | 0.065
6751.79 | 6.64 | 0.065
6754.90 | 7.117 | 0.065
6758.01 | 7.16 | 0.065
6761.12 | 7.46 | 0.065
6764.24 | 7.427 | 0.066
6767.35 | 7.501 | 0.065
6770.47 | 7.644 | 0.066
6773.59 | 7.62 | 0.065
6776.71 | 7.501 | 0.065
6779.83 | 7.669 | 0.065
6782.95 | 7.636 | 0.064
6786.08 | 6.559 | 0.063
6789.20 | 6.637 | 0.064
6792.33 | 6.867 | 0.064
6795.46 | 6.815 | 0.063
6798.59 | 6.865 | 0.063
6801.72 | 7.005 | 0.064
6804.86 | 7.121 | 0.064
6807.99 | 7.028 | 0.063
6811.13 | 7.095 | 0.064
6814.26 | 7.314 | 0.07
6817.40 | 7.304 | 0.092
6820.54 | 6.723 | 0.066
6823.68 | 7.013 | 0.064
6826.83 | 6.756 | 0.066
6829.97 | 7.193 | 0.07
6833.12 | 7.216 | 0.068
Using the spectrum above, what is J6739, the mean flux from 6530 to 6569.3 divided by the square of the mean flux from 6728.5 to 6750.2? 0.201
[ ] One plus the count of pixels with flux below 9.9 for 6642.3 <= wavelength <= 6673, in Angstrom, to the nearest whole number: 11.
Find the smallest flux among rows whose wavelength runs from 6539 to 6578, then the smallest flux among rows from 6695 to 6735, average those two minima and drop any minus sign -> 8.2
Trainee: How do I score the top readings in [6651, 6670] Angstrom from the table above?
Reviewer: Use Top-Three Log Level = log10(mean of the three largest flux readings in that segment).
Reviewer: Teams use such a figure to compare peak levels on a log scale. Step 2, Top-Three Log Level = 0.94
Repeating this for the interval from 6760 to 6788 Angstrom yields 0.88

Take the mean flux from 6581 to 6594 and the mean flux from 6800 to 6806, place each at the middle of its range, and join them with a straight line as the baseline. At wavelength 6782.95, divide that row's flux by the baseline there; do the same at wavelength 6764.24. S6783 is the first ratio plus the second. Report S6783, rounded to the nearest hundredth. 2.00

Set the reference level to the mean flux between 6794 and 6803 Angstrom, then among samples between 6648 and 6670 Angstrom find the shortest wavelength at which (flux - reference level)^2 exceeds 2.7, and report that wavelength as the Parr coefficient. 6649.96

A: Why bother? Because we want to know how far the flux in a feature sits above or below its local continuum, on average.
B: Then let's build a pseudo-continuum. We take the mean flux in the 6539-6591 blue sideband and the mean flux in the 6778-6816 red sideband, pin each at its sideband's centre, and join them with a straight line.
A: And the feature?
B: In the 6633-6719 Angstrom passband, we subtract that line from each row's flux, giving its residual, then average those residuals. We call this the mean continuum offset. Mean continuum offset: -0.40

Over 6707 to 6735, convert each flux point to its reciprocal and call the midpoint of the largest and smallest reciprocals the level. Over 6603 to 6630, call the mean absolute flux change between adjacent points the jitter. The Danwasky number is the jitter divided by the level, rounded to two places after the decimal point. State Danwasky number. 1.84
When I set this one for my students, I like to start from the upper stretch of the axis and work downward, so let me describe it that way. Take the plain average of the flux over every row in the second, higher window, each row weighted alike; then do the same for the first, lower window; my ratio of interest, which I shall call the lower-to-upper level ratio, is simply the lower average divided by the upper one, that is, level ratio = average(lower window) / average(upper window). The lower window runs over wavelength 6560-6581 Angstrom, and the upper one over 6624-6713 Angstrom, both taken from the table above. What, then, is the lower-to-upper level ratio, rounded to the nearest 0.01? 1.22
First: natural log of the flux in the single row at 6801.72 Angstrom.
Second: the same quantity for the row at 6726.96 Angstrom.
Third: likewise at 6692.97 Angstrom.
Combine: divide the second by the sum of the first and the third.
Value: 0.491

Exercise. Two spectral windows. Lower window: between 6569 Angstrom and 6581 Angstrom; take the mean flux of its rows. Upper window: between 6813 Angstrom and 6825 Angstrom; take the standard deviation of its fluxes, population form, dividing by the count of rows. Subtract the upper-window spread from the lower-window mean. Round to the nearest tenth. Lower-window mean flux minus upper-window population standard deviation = 10.0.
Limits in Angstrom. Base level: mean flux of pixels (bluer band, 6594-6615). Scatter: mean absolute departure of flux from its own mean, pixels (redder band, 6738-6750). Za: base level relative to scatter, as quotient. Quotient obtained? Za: 209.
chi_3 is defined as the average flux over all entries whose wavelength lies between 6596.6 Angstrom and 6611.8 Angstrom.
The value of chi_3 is 10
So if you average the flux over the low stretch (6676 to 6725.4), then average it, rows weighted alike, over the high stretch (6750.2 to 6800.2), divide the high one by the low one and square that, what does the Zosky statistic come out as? 0.82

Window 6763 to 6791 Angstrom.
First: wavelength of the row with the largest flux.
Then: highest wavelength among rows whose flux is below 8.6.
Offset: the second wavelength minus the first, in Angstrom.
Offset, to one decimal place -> 9.4 Angstrom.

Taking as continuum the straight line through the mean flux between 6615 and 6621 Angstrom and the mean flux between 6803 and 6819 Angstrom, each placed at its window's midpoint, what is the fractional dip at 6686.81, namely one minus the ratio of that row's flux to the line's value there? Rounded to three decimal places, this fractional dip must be 0.163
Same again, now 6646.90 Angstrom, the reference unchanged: 0.034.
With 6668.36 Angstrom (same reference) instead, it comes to 0.065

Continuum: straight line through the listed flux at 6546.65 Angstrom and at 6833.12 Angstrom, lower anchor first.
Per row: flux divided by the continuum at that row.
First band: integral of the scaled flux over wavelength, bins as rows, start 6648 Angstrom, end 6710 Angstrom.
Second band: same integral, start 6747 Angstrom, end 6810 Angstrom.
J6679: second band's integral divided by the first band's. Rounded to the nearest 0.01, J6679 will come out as 1.01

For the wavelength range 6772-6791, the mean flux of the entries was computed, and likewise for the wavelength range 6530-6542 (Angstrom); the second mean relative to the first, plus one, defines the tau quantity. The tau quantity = 2.6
